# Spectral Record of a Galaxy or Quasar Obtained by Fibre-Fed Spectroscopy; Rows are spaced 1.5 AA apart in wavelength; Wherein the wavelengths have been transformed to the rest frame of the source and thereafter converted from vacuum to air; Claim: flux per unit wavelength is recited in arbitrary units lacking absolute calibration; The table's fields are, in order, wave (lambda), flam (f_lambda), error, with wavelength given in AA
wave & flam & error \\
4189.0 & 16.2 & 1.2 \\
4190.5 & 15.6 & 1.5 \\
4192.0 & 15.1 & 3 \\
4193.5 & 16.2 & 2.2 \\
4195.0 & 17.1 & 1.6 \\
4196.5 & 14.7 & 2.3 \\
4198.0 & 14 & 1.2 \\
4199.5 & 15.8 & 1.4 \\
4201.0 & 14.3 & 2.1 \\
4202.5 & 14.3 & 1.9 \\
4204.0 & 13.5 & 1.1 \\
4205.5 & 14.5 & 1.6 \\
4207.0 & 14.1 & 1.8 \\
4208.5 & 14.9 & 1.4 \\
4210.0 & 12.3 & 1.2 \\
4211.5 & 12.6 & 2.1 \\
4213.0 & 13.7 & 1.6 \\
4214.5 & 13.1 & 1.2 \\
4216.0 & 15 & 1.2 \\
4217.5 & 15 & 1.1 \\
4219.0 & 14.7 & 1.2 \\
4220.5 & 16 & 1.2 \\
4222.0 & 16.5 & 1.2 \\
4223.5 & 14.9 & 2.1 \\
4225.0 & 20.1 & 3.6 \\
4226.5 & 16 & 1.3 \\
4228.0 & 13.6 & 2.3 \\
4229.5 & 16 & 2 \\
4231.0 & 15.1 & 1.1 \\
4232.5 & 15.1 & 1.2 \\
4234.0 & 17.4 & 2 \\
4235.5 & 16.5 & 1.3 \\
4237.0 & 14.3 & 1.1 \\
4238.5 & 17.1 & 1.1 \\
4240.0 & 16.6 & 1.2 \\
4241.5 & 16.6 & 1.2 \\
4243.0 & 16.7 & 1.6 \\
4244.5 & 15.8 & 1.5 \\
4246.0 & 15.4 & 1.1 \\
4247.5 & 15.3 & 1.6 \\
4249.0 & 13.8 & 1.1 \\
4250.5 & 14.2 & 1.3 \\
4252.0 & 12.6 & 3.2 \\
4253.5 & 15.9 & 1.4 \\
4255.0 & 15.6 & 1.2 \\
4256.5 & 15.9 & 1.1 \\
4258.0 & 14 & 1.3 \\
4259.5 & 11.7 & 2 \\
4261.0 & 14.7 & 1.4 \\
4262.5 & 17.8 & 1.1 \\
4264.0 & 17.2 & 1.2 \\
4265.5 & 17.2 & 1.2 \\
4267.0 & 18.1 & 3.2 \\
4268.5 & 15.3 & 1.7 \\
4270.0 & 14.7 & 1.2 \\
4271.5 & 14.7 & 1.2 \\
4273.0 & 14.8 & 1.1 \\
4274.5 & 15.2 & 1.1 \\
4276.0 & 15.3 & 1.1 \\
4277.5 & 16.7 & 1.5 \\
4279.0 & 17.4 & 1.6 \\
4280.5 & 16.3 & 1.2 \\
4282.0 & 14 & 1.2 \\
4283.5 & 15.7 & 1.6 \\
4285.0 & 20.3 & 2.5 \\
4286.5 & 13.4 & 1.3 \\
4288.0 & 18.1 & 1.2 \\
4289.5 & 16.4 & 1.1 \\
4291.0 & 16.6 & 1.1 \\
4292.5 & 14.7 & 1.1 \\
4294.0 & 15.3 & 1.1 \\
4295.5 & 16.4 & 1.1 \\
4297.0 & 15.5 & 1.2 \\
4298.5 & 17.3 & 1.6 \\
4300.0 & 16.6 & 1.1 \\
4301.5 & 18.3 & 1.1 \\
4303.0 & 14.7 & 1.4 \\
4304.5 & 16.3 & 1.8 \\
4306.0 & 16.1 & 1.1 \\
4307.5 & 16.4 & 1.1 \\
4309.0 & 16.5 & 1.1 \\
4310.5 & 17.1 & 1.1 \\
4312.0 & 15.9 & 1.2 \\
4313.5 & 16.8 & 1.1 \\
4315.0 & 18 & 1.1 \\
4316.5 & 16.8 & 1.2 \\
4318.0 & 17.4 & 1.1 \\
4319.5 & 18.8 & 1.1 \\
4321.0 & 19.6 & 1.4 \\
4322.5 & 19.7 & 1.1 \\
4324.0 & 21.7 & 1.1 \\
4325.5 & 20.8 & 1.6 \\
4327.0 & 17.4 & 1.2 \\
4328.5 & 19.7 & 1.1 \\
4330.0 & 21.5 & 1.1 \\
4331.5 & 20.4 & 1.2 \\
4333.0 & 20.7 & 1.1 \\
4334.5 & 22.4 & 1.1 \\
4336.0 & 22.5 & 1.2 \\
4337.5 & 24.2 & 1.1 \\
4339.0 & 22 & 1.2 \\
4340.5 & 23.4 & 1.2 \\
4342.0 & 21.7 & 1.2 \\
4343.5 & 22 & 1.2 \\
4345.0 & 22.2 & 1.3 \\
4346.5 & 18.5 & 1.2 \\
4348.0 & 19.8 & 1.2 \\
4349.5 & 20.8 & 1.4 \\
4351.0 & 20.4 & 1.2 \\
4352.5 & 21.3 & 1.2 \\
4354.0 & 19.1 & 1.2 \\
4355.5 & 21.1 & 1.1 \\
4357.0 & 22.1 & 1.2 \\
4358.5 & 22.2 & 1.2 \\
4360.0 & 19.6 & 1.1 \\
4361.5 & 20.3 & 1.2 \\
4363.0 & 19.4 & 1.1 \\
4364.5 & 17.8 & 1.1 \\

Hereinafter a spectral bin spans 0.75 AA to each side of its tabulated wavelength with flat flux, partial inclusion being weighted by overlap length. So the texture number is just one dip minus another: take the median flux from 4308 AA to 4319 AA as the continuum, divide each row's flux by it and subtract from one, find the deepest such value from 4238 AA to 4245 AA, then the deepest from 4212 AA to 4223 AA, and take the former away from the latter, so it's 0.16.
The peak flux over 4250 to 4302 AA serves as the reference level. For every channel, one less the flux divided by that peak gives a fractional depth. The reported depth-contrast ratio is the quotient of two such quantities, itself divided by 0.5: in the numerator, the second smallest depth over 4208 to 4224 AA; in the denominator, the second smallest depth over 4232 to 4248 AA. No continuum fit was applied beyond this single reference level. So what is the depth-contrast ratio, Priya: 2.7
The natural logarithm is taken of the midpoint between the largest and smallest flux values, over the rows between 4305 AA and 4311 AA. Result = 2.81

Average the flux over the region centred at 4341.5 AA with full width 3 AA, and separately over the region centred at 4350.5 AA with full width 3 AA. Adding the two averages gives 43.1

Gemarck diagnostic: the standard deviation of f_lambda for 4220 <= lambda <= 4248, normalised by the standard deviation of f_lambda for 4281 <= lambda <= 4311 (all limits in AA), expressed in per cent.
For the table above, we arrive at 88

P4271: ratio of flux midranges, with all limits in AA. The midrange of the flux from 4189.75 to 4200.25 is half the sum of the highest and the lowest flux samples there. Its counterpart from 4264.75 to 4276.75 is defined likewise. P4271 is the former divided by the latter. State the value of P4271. 0.95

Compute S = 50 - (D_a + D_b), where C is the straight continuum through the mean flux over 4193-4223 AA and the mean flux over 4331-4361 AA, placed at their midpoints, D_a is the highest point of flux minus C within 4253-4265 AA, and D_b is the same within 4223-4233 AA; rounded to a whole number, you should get 45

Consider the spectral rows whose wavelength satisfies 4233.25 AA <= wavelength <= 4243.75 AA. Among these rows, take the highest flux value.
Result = 17.4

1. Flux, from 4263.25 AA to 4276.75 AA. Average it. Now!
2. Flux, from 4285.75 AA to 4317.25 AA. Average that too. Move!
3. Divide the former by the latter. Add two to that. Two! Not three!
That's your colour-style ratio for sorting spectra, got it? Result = 2.97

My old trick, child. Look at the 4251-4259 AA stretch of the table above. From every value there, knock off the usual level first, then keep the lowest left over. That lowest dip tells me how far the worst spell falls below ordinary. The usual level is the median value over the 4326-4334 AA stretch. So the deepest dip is -7.8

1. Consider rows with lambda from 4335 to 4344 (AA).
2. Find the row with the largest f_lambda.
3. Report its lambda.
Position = 4337.5 AA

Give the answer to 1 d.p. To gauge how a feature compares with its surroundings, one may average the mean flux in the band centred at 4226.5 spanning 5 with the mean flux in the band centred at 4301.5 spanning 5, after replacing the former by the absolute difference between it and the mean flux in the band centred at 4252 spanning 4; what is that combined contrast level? 9.4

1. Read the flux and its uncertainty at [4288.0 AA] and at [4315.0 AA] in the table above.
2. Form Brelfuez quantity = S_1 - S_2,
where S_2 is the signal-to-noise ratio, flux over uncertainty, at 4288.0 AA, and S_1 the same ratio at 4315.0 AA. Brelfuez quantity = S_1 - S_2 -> 1.3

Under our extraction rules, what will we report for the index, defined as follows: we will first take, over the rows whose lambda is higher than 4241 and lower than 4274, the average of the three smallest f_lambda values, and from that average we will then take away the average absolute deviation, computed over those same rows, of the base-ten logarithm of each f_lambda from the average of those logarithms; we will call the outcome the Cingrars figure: 12.7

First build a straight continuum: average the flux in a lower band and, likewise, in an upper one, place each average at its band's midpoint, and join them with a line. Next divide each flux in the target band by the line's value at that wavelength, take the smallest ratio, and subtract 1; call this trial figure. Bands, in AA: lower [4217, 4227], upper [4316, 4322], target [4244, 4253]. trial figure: -0.25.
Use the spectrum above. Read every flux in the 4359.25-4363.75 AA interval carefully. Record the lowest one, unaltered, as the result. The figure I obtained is 19.4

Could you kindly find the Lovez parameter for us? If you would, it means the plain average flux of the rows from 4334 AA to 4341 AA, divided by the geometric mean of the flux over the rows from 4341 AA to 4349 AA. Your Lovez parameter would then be 1.10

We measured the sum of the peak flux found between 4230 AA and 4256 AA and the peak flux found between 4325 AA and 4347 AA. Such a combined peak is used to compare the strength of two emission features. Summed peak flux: 42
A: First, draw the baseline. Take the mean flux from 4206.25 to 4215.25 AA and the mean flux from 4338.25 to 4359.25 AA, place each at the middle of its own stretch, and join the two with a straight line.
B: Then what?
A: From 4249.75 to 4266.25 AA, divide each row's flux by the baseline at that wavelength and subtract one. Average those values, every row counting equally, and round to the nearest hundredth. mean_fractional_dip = -0.06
